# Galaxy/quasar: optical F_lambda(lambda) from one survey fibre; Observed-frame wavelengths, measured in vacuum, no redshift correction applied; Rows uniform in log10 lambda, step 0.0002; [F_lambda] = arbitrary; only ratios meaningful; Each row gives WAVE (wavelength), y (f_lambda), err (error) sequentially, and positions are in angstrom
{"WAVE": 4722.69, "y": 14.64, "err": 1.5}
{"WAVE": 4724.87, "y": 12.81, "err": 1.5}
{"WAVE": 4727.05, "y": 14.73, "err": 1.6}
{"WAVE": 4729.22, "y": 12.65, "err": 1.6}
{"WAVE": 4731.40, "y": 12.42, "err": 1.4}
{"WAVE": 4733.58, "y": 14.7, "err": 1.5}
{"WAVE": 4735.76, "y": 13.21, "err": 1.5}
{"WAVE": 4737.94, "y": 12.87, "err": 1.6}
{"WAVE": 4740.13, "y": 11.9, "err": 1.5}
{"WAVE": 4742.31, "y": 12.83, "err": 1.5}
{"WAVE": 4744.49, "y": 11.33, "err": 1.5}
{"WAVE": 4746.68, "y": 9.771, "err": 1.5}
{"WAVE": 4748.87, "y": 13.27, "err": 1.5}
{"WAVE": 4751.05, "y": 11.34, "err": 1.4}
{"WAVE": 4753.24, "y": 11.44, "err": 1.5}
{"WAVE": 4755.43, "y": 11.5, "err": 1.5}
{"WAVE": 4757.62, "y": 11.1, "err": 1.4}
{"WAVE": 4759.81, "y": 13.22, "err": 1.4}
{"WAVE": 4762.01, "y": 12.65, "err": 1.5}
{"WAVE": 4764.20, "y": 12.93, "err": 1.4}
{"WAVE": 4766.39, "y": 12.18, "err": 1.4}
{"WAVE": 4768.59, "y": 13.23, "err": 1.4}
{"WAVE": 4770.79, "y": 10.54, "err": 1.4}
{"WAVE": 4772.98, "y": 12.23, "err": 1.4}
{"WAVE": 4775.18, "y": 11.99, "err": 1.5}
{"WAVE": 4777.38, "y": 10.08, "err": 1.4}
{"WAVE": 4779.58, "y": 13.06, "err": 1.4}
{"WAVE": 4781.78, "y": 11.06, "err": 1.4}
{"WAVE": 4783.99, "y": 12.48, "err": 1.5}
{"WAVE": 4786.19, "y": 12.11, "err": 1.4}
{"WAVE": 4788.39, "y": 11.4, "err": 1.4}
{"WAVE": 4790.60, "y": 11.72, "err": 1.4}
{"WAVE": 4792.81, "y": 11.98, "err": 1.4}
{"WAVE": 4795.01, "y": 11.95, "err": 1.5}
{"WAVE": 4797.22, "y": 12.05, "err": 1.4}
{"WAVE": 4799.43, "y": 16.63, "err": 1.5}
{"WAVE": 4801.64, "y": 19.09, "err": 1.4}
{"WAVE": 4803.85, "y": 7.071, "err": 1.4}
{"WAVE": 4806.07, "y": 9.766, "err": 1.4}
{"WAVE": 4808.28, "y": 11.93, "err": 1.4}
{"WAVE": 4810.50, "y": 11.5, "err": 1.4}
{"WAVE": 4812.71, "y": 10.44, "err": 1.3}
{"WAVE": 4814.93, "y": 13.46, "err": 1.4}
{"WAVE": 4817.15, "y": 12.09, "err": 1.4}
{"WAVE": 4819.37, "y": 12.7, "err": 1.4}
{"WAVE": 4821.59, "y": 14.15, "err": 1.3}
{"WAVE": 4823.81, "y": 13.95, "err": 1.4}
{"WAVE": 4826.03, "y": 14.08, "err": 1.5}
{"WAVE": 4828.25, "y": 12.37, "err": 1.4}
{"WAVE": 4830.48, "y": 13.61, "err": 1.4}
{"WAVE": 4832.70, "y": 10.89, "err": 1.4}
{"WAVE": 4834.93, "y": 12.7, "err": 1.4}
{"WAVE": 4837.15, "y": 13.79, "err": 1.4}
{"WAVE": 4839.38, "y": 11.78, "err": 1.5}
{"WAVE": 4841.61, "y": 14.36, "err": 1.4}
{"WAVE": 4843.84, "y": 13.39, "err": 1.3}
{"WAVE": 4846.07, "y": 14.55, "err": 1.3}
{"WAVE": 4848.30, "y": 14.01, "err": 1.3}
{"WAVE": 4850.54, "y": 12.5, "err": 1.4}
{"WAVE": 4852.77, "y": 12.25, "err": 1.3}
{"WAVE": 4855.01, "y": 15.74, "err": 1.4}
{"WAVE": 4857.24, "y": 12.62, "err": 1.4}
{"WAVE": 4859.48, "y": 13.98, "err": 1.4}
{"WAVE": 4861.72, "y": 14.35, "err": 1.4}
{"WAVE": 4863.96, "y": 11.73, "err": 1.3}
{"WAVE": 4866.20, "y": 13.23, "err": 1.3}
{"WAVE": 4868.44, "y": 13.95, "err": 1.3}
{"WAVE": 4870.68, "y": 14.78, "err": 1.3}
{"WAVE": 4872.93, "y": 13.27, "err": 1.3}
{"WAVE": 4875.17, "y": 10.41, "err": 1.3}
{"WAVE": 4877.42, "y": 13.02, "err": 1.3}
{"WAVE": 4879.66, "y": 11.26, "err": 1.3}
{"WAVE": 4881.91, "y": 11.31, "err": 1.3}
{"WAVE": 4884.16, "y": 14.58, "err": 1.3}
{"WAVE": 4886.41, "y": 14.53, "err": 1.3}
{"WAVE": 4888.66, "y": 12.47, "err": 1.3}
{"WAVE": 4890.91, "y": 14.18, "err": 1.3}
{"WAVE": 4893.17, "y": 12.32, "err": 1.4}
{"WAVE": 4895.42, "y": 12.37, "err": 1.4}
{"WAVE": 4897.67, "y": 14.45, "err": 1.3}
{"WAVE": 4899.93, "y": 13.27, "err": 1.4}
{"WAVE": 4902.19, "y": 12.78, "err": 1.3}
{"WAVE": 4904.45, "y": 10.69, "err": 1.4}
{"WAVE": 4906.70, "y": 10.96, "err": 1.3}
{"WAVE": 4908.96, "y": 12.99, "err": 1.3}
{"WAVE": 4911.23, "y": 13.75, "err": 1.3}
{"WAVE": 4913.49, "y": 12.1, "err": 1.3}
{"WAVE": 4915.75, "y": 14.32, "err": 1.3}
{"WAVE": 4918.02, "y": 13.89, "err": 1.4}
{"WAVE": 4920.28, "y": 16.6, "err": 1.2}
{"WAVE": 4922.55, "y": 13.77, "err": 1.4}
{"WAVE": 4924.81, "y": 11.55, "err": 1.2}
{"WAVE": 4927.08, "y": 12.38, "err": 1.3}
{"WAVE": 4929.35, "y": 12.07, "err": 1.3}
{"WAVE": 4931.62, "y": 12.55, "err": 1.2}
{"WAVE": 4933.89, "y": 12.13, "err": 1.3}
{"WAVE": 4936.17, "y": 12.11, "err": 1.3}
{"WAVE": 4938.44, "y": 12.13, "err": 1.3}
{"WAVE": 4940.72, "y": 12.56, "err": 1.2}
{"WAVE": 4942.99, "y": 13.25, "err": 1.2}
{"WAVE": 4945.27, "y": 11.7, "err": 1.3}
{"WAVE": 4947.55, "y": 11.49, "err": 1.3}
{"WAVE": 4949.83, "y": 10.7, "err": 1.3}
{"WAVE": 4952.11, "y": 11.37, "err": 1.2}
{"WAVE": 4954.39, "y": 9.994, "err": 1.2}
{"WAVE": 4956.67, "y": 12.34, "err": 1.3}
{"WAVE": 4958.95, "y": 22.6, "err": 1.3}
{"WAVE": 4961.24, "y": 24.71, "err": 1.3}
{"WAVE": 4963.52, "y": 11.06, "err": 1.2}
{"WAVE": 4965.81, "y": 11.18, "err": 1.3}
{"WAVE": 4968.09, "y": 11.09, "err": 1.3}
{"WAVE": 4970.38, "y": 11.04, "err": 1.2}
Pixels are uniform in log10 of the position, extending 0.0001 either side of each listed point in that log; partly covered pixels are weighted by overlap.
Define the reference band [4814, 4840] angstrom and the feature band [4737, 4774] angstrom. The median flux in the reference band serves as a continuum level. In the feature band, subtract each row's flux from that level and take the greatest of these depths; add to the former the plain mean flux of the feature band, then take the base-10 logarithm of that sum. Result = 1.19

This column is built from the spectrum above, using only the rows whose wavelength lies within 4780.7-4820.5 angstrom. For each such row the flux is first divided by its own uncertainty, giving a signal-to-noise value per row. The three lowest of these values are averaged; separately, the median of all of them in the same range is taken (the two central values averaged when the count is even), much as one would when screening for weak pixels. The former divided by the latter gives 0.786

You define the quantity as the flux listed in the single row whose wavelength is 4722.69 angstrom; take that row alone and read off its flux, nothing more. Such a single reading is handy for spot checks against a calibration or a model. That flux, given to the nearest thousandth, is 14.640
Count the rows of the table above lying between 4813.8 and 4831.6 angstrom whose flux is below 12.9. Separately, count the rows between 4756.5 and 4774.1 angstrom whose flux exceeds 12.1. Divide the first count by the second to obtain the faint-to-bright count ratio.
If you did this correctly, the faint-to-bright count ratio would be 0.50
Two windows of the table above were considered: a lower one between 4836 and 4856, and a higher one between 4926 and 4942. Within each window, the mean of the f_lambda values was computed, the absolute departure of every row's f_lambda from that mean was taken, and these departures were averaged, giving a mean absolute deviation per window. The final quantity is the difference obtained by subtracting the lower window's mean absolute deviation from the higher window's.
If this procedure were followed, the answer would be -0.8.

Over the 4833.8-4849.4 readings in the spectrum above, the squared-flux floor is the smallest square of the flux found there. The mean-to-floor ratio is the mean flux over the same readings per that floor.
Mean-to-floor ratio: 0.097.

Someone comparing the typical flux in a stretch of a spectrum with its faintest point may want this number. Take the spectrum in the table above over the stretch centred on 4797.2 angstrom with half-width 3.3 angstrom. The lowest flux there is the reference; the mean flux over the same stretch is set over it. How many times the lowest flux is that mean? 1.13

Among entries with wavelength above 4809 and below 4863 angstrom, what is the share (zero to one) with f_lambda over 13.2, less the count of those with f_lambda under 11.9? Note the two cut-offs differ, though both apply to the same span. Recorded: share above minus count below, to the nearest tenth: -3.5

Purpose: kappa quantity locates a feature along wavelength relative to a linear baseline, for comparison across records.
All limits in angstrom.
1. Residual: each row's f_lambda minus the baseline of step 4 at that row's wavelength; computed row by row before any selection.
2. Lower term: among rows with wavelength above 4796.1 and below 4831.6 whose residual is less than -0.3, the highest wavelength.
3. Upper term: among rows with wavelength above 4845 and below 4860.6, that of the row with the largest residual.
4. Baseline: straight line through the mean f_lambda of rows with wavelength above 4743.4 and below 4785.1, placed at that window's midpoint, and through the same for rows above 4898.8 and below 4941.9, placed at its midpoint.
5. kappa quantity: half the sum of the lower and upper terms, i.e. 4833.9 angstrom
